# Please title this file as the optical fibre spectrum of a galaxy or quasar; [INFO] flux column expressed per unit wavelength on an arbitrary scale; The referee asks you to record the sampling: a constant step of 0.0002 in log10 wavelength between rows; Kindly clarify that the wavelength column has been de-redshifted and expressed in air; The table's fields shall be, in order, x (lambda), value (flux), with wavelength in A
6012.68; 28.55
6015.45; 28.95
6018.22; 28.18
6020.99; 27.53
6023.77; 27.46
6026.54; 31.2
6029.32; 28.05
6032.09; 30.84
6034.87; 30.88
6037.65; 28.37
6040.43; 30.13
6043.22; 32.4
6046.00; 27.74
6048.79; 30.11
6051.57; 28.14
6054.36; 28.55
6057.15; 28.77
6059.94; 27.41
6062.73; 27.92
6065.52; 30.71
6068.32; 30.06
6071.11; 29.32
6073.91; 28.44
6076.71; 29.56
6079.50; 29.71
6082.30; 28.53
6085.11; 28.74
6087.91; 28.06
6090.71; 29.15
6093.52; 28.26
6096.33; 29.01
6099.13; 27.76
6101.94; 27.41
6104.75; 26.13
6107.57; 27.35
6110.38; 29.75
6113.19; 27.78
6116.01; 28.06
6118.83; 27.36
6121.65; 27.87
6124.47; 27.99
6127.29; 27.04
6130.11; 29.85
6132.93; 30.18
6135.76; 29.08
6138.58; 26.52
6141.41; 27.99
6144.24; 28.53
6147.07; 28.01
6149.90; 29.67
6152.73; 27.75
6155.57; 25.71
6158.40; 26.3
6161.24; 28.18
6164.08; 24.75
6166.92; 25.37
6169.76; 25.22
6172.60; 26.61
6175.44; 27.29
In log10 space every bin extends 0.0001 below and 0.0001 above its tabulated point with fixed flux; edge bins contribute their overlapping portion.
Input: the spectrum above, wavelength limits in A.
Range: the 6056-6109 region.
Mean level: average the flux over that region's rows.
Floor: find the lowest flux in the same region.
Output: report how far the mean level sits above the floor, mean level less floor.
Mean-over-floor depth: 2.4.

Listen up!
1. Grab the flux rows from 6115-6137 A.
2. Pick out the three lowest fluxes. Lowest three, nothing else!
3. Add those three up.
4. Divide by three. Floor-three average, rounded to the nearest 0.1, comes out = 27.4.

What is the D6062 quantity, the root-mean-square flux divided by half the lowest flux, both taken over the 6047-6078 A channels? 2.12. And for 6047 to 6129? 2.18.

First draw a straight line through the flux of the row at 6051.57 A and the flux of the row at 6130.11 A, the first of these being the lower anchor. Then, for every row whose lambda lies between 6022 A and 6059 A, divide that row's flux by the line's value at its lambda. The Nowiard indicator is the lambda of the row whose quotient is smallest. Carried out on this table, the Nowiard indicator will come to 6046.00 A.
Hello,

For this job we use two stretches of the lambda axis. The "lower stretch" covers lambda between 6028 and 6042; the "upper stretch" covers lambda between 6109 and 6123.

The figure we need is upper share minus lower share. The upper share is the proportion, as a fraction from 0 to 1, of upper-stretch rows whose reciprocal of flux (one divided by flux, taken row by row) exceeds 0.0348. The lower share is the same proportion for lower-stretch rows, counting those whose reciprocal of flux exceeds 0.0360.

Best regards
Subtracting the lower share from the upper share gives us 0.8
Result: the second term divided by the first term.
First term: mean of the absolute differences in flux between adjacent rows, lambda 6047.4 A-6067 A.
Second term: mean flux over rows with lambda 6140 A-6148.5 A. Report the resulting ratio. 23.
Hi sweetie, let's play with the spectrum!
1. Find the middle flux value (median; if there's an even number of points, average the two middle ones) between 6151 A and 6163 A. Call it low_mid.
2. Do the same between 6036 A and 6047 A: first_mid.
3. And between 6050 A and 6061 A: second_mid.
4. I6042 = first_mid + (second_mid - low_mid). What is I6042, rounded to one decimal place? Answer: 30.6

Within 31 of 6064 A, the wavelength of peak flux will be 6043.22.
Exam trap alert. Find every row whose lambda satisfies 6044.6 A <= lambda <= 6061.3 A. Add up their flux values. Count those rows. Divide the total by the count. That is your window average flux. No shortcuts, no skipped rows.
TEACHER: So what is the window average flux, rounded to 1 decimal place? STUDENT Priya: 28.5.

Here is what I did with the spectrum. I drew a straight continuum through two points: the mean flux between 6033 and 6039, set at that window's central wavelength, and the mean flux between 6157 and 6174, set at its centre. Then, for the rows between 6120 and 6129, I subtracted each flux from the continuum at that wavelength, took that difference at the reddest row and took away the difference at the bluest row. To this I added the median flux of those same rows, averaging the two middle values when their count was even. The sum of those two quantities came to 28.5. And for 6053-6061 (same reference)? 29.5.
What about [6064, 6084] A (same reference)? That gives 31.3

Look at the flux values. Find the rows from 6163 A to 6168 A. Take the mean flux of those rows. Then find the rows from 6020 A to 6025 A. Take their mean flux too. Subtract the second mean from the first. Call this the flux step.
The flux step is -2.4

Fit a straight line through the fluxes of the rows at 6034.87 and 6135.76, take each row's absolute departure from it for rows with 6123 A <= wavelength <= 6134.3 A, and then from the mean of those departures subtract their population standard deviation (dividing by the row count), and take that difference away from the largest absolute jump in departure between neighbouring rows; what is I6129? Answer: 0.78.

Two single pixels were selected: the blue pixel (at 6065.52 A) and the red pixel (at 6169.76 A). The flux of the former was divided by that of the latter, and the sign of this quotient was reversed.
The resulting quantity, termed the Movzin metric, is -1.22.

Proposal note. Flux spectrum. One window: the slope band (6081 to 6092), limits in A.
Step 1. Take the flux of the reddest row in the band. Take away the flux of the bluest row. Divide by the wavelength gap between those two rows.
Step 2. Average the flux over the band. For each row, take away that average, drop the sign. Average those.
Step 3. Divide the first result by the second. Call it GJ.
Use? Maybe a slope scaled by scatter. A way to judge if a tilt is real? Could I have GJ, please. 0.23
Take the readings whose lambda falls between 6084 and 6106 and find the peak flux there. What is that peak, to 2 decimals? 29.15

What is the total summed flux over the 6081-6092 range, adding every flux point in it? 114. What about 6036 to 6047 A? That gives 119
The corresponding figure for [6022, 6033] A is 118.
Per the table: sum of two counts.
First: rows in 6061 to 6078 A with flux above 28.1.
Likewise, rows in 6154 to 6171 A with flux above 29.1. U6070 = 5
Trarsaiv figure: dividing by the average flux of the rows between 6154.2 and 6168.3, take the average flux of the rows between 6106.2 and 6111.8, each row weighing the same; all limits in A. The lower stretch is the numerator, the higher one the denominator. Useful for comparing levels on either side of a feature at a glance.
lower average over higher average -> 1.10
